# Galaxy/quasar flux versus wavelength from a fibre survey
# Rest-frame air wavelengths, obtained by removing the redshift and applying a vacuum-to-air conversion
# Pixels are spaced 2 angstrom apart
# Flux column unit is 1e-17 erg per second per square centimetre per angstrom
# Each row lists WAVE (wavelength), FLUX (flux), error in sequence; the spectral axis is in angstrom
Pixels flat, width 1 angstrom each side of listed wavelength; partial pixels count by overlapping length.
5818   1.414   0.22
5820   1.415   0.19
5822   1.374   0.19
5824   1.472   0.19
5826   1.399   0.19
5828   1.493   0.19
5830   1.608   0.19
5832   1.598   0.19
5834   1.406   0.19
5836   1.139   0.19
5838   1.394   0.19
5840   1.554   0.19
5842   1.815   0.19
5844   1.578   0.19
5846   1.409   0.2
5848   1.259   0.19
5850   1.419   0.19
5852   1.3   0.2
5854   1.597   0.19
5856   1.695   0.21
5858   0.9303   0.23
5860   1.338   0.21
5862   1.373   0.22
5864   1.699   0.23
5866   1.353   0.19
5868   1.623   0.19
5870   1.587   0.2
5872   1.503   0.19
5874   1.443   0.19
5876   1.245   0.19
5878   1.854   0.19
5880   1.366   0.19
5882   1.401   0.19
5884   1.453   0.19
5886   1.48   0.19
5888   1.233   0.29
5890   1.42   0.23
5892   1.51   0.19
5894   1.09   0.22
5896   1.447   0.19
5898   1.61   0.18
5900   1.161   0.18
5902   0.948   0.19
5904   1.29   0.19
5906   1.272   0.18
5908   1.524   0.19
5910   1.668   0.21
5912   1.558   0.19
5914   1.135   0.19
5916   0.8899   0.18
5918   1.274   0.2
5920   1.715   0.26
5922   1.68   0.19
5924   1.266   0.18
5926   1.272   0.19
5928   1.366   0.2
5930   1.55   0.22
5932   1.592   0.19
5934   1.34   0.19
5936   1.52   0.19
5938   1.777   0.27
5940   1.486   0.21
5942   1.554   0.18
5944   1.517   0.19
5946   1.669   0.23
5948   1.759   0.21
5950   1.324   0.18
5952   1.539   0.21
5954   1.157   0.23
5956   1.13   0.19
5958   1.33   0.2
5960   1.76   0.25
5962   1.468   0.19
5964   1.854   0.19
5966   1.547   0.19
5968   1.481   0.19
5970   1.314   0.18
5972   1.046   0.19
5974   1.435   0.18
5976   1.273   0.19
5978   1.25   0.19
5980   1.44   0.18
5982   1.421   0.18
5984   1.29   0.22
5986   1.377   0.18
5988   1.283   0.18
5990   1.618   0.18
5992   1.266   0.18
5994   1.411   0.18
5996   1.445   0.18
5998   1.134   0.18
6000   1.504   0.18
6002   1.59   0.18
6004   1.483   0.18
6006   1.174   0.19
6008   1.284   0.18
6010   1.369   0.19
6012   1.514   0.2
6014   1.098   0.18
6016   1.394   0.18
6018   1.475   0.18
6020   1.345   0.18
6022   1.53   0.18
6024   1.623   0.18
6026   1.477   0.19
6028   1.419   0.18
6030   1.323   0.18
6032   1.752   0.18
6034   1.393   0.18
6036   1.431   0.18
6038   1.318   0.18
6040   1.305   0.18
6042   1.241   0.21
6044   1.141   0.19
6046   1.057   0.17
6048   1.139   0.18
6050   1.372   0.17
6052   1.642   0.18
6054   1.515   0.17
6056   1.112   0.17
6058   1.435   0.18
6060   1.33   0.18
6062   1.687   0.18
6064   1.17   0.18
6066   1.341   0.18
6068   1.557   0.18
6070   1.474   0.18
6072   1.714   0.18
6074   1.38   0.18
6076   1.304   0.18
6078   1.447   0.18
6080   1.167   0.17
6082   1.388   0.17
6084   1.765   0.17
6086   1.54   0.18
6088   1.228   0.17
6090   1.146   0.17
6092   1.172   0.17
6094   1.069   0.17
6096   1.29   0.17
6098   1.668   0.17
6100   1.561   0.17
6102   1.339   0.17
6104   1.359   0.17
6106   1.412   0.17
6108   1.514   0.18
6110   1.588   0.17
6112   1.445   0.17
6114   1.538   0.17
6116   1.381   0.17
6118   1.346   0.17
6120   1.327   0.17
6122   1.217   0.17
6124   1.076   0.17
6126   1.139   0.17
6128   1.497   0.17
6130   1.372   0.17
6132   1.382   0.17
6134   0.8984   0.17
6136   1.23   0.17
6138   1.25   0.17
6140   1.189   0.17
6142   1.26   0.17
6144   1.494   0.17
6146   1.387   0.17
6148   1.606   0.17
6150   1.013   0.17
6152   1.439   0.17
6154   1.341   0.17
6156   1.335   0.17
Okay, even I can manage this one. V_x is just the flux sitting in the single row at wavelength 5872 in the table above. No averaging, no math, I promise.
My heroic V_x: 1.503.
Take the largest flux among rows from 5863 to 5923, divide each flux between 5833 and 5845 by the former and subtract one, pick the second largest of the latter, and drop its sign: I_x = 0.149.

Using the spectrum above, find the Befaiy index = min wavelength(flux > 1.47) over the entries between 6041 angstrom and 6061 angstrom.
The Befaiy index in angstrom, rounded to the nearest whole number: 6052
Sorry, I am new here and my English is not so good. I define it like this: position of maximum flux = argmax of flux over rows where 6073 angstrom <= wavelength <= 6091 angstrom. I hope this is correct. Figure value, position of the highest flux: 6084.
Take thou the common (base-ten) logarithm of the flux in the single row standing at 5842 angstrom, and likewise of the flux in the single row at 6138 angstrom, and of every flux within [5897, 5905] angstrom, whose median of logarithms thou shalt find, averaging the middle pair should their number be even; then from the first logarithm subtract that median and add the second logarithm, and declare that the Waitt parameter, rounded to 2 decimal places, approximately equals 0.27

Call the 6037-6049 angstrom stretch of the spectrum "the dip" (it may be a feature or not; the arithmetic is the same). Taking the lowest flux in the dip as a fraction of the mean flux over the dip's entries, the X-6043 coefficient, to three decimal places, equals 0.881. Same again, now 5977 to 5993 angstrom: 0.914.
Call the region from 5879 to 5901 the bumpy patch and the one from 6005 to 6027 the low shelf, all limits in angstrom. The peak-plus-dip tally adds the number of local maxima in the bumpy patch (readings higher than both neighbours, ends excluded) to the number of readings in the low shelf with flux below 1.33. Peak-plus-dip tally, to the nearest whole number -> 6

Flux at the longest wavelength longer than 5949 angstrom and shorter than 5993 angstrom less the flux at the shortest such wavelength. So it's -0.1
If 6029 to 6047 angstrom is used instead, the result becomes -0.3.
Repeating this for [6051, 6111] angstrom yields -0.1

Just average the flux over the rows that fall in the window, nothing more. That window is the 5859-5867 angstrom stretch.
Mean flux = 1.44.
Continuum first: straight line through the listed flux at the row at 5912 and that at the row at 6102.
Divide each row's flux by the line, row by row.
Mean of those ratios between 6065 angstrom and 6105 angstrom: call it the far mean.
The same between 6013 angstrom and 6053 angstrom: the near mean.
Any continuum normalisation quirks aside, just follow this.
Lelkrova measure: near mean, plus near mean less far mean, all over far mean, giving 0.89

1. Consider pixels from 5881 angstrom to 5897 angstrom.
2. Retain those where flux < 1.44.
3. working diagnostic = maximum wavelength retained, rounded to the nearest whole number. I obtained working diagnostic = 5894 angstrom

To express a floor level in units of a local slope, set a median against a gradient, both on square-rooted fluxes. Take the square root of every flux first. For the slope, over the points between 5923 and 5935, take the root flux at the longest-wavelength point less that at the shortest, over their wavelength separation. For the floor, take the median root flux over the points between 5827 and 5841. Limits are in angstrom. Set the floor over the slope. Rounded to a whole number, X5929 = 377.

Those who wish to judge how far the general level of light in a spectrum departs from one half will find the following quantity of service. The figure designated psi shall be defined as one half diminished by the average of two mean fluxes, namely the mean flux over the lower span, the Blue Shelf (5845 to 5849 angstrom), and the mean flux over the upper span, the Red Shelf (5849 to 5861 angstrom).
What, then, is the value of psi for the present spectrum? -0.86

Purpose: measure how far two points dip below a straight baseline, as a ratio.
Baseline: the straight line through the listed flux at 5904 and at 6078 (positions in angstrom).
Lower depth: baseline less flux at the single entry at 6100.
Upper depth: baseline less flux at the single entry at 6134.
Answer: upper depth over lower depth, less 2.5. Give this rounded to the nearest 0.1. -8.9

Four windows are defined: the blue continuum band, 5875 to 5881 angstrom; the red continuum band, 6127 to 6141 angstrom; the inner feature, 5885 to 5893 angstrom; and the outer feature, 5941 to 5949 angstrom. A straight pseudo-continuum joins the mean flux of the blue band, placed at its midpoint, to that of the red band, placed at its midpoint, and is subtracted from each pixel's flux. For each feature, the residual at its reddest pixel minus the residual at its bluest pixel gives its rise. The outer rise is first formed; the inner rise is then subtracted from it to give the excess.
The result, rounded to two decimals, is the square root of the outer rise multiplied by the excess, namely 0.19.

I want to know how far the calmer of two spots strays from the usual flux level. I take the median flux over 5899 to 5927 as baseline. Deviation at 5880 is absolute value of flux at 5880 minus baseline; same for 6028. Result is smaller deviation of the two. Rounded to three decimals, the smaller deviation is 0.093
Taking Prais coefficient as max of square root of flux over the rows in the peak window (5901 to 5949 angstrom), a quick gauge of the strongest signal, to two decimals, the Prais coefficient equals 1.33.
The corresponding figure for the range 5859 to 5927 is 1.36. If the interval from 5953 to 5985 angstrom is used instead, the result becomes 1.36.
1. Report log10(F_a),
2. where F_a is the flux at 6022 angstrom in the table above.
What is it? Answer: 0.185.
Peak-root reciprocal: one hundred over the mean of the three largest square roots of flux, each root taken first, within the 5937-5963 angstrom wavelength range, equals 75.3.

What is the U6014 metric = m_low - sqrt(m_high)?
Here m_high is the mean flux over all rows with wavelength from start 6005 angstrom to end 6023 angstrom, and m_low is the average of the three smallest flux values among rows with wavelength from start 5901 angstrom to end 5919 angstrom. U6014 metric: -0.17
